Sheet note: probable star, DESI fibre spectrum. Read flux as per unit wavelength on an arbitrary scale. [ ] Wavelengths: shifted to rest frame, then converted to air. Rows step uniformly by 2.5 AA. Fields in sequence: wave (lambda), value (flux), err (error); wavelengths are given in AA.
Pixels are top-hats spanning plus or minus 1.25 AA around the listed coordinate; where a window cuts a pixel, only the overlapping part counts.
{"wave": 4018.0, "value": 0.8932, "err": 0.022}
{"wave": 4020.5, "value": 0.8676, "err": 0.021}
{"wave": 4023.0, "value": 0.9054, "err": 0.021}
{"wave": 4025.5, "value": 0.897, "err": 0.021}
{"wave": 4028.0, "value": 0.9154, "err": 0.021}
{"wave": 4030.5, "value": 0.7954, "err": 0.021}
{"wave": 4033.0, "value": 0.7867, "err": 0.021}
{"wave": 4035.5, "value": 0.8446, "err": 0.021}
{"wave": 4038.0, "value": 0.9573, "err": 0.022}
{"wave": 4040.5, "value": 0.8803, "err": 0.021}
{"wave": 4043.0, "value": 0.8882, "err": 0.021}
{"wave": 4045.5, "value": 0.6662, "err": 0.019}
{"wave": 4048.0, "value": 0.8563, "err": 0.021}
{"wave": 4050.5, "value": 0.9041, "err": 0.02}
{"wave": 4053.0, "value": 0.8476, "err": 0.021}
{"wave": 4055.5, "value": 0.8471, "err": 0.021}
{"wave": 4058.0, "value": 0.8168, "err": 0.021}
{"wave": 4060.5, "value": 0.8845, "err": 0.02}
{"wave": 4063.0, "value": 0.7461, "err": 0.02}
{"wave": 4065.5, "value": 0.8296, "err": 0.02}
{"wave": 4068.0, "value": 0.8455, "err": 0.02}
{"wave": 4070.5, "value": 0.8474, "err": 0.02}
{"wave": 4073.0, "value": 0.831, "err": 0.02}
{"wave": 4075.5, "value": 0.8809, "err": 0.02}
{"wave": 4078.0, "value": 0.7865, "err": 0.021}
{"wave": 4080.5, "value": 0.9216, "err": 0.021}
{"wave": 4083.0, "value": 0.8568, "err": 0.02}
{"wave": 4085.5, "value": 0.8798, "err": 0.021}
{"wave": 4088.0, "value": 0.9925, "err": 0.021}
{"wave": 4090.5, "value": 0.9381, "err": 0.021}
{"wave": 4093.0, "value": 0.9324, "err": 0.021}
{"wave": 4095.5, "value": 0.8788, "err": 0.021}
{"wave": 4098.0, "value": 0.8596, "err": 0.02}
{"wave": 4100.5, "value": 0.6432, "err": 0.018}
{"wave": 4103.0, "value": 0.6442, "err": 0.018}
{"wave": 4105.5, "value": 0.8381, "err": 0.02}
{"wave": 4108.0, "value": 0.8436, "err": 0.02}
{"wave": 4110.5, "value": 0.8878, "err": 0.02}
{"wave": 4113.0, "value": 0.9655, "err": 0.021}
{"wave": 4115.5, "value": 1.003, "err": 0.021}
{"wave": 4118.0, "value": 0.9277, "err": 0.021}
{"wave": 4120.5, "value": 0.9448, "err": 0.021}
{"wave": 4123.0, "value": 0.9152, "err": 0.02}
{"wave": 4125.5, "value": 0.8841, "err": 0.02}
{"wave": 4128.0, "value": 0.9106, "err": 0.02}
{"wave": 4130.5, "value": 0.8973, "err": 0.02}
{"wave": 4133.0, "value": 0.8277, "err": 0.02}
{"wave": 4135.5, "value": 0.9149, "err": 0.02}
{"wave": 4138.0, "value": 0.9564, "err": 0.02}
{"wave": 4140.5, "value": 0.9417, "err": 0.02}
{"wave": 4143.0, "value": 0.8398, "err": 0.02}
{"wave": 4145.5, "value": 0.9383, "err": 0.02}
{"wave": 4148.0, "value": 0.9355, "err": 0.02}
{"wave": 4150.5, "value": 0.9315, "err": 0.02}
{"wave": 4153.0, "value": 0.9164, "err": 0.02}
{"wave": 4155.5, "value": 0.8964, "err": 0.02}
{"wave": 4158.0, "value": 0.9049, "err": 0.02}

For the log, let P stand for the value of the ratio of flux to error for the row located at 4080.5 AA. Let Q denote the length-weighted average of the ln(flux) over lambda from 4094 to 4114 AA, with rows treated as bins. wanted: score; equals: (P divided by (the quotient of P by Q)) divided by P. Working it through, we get -0.0047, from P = 43.9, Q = -0.208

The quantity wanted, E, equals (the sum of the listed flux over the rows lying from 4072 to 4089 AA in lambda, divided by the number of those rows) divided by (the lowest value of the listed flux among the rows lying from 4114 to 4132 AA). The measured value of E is 0.99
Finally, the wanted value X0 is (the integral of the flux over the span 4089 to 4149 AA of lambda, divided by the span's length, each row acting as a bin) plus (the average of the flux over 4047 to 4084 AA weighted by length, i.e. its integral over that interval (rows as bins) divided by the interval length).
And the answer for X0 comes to 1.73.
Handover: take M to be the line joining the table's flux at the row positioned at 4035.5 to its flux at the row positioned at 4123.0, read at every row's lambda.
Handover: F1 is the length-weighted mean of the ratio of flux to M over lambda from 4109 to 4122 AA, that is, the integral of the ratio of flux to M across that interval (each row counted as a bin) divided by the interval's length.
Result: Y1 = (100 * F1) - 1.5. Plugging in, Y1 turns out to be 102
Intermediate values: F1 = 1.04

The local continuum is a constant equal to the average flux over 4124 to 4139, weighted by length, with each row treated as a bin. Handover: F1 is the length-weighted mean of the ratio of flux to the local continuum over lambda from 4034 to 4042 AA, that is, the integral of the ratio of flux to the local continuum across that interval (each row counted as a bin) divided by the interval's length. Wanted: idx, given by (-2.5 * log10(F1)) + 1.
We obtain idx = 1.01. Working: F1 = 0.99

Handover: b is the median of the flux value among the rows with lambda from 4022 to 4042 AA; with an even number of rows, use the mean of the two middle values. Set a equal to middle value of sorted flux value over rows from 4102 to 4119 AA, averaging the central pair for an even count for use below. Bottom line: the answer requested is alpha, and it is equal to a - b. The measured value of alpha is 0.00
